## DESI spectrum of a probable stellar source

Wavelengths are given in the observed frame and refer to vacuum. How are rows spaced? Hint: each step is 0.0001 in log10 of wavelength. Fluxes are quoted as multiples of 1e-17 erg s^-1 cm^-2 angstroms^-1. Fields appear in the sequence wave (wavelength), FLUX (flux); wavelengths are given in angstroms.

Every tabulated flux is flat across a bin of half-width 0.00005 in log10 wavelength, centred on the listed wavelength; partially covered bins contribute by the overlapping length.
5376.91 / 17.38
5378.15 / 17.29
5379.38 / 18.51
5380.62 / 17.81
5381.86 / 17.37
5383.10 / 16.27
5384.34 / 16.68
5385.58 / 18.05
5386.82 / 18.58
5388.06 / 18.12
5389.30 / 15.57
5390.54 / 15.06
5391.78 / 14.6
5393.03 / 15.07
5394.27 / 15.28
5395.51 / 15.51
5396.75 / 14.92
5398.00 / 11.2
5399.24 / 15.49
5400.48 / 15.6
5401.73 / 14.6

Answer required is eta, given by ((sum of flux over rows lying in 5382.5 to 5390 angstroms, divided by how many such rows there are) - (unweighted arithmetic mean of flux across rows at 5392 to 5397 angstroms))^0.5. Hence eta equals 1.42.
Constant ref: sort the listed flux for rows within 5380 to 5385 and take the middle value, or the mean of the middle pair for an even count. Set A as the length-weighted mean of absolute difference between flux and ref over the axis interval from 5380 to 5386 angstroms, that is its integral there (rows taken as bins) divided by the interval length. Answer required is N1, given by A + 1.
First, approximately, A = 0.6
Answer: 1.6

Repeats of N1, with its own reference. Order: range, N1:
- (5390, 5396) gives 2.9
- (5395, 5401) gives 3.5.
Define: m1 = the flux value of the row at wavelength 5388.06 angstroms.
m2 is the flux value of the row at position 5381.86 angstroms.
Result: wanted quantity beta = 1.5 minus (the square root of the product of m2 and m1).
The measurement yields -16.2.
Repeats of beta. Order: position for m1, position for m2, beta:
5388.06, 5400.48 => -15.3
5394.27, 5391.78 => -13.4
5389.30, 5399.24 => -14.0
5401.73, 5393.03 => -13.3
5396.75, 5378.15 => -14.6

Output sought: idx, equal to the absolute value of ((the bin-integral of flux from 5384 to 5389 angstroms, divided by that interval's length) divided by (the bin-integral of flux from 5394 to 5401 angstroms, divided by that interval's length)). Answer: 1.22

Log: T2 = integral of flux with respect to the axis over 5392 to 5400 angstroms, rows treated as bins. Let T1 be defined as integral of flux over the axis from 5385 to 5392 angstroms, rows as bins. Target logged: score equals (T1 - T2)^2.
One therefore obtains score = 1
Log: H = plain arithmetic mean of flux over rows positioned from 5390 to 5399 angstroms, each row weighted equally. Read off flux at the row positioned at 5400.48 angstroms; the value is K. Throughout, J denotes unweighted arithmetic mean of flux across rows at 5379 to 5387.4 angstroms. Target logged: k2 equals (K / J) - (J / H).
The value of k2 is -0.33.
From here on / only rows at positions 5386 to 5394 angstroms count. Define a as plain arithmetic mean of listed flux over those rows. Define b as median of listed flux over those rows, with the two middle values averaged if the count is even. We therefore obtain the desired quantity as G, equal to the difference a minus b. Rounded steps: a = 16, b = 15.3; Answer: 0.8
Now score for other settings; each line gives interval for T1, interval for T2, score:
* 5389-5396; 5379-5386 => 244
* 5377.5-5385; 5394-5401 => 761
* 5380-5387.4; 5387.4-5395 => 107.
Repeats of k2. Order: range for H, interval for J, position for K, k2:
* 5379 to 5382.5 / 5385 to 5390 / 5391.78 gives -0.15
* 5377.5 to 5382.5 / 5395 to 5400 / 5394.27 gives 0.27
